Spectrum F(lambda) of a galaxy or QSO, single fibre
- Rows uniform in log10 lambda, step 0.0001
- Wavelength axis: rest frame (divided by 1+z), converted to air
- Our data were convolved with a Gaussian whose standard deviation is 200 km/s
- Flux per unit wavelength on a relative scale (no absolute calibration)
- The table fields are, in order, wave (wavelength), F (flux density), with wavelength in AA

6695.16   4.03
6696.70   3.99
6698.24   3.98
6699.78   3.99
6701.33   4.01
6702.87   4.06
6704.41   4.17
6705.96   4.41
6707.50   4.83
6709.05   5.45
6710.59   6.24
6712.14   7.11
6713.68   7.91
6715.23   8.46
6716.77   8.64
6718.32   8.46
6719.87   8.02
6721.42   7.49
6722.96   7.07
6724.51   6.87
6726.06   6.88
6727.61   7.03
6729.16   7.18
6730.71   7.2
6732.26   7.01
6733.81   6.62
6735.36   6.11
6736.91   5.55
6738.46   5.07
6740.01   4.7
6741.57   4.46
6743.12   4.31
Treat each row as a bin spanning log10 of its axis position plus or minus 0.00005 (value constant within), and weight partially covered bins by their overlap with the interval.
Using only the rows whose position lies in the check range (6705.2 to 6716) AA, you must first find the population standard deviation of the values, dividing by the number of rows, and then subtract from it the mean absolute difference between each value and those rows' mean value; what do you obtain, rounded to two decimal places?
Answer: 0.16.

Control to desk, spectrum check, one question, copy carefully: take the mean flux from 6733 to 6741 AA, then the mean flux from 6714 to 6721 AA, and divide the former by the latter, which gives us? 0.67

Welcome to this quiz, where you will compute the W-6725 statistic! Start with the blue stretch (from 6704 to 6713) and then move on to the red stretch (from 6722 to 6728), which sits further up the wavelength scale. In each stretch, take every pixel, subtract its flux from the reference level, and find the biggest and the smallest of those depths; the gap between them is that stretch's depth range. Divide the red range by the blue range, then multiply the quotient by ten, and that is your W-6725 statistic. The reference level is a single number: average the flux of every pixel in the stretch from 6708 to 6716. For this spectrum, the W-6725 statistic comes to 1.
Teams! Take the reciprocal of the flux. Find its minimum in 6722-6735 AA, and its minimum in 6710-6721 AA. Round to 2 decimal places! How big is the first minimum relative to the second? 1.20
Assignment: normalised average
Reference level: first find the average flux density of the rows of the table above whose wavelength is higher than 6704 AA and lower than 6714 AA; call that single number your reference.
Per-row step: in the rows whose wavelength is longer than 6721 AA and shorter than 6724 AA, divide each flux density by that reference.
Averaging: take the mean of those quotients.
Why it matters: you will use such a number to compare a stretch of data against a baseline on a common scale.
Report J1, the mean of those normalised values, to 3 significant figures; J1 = 1.27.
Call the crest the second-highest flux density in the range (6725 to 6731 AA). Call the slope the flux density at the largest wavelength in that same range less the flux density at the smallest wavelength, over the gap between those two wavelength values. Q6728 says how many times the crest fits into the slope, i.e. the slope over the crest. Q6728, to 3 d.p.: 0.010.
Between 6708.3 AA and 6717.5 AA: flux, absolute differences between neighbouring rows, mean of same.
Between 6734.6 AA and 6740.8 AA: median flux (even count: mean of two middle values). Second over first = 8.3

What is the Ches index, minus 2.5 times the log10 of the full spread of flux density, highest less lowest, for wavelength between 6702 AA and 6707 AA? 1.1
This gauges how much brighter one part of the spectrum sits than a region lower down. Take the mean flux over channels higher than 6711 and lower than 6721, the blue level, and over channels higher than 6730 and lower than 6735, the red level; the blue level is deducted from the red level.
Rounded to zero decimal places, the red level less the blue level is -1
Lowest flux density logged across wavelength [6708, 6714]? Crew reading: 5.45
